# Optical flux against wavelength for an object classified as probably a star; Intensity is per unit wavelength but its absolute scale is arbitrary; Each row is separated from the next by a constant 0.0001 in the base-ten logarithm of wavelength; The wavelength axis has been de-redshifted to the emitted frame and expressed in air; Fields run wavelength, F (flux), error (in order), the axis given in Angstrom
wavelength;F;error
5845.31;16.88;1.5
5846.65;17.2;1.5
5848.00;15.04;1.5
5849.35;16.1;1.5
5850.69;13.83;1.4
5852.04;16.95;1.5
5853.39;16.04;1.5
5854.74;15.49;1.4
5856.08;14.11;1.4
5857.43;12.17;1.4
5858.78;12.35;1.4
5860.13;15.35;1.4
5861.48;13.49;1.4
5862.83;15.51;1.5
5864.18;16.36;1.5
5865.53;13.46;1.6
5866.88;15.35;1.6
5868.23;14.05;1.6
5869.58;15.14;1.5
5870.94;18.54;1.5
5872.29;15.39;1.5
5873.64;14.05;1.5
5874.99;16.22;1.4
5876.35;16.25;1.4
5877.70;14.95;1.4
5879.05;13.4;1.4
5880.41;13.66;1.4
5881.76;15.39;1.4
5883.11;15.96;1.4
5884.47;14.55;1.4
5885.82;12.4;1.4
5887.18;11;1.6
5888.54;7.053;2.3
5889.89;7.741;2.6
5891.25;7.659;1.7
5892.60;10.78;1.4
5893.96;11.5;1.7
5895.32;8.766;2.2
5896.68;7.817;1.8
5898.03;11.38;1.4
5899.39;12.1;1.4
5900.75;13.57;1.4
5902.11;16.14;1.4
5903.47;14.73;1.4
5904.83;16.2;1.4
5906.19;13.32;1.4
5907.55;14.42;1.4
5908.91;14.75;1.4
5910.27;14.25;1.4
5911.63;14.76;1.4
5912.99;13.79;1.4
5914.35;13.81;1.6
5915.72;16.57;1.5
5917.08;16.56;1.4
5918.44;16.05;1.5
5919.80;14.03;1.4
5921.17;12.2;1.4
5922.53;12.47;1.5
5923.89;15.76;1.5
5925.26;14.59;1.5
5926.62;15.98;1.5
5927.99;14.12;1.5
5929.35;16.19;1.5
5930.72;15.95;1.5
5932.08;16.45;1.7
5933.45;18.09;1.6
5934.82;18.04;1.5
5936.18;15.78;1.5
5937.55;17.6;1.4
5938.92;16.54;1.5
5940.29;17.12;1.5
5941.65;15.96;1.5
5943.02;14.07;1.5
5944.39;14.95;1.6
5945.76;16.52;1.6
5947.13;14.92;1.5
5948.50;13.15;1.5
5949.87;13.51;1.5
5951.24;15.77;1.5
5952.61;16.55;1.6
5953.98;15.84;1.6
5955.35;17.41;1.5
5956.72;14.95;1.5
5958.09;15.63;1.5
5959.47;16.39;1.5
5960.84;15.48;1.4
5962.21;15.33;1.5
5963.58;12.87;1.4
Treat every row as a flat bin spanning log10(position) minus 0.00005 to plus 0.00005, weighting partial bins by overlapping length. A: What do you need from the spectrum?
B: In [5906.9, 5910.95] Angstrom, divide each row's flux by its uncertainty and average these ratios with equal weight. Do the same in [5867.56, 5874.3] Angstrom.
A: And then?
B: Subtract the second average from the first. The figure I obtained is 0.17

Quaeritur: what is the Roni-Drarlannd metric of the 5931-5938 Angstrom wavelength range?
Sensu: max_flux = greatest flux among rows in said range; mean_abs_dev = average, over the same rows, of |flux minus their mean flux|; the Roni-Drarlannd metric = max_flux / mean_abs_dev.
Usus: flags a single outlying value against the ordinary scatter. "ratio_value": 21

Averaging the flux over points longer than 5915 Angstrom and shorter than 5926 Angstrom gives 14.8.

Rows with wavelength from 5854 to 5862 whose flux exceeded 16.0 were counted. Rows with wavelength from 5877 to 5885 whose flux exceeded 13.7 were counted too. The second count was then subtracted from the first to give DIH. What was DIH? -4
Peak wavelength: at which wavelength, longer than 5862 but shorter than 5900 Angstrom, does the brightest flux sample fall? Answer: 5870.94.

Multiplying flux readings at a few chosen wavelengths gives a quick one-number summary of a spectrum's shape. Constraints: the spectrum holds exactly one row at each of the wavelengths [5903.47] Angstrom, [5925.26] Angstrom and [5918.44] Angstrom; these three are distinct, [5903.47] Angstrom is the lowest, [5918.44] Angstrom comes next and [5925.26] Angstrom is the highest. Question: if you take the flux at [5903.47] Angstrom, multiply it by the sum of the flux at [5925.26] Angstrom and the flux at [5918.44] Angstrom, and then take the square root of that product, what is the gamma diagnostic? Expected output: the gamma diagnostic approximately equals 21.2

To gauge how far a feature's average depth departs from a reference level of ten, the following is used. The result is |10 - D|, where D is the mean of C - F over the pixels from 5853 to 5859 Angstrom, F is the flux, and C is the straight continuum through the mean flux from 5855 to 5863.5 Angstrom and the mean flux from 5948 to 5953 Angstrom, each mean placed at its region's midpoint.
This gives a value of 10.2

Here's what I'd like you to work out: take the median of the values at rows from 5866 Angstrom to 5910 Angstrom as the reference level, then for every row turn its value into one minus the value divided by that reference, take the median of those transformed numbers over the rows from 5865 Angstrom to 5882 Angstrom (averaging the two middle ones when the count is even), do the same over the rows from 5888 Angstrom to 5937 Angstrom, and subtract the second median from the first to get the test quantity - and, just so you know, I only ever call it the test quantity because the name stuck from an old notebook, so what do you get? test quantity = -0.06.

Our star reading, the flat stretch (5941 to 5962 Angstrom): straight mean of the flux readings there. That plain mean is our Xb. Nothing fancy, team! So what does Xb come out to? 15.4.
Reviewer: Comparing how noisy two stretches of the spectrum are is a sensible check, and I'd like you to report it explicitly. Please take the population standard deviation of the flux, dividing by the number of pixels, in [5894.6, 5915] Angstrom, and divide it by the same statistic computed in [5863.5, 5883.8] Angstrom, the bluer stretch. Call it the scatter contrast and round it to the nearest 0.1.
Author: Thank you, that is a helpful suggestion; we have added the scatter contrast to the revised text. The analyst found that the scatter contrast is 1.7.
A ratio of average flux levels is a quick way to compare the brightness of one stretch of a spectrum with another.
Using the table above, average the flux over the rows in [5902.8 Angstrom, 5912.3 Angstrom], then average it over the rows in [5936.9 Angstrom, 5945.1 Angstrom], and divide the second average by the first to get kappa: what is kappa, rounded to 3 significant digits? 1.10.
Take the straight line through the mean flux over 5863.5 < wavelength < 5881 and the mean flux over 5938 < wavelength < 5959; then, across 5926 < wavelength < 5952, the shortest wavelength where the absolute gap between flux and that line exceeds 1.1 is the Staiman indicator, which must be 5927.99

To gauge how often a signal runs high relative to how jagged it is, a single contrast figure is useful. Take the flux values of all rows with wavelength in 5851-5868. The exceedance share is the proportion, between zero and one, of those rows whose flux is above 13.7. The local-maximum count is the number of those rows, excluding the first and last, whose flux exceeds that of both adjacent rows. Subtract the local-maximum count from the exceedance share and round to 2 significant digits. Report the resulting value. -1.3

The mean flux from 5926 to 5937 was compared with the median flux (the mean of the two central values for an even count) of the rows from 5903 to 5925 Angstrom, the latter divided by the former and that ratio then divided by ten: 0.089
